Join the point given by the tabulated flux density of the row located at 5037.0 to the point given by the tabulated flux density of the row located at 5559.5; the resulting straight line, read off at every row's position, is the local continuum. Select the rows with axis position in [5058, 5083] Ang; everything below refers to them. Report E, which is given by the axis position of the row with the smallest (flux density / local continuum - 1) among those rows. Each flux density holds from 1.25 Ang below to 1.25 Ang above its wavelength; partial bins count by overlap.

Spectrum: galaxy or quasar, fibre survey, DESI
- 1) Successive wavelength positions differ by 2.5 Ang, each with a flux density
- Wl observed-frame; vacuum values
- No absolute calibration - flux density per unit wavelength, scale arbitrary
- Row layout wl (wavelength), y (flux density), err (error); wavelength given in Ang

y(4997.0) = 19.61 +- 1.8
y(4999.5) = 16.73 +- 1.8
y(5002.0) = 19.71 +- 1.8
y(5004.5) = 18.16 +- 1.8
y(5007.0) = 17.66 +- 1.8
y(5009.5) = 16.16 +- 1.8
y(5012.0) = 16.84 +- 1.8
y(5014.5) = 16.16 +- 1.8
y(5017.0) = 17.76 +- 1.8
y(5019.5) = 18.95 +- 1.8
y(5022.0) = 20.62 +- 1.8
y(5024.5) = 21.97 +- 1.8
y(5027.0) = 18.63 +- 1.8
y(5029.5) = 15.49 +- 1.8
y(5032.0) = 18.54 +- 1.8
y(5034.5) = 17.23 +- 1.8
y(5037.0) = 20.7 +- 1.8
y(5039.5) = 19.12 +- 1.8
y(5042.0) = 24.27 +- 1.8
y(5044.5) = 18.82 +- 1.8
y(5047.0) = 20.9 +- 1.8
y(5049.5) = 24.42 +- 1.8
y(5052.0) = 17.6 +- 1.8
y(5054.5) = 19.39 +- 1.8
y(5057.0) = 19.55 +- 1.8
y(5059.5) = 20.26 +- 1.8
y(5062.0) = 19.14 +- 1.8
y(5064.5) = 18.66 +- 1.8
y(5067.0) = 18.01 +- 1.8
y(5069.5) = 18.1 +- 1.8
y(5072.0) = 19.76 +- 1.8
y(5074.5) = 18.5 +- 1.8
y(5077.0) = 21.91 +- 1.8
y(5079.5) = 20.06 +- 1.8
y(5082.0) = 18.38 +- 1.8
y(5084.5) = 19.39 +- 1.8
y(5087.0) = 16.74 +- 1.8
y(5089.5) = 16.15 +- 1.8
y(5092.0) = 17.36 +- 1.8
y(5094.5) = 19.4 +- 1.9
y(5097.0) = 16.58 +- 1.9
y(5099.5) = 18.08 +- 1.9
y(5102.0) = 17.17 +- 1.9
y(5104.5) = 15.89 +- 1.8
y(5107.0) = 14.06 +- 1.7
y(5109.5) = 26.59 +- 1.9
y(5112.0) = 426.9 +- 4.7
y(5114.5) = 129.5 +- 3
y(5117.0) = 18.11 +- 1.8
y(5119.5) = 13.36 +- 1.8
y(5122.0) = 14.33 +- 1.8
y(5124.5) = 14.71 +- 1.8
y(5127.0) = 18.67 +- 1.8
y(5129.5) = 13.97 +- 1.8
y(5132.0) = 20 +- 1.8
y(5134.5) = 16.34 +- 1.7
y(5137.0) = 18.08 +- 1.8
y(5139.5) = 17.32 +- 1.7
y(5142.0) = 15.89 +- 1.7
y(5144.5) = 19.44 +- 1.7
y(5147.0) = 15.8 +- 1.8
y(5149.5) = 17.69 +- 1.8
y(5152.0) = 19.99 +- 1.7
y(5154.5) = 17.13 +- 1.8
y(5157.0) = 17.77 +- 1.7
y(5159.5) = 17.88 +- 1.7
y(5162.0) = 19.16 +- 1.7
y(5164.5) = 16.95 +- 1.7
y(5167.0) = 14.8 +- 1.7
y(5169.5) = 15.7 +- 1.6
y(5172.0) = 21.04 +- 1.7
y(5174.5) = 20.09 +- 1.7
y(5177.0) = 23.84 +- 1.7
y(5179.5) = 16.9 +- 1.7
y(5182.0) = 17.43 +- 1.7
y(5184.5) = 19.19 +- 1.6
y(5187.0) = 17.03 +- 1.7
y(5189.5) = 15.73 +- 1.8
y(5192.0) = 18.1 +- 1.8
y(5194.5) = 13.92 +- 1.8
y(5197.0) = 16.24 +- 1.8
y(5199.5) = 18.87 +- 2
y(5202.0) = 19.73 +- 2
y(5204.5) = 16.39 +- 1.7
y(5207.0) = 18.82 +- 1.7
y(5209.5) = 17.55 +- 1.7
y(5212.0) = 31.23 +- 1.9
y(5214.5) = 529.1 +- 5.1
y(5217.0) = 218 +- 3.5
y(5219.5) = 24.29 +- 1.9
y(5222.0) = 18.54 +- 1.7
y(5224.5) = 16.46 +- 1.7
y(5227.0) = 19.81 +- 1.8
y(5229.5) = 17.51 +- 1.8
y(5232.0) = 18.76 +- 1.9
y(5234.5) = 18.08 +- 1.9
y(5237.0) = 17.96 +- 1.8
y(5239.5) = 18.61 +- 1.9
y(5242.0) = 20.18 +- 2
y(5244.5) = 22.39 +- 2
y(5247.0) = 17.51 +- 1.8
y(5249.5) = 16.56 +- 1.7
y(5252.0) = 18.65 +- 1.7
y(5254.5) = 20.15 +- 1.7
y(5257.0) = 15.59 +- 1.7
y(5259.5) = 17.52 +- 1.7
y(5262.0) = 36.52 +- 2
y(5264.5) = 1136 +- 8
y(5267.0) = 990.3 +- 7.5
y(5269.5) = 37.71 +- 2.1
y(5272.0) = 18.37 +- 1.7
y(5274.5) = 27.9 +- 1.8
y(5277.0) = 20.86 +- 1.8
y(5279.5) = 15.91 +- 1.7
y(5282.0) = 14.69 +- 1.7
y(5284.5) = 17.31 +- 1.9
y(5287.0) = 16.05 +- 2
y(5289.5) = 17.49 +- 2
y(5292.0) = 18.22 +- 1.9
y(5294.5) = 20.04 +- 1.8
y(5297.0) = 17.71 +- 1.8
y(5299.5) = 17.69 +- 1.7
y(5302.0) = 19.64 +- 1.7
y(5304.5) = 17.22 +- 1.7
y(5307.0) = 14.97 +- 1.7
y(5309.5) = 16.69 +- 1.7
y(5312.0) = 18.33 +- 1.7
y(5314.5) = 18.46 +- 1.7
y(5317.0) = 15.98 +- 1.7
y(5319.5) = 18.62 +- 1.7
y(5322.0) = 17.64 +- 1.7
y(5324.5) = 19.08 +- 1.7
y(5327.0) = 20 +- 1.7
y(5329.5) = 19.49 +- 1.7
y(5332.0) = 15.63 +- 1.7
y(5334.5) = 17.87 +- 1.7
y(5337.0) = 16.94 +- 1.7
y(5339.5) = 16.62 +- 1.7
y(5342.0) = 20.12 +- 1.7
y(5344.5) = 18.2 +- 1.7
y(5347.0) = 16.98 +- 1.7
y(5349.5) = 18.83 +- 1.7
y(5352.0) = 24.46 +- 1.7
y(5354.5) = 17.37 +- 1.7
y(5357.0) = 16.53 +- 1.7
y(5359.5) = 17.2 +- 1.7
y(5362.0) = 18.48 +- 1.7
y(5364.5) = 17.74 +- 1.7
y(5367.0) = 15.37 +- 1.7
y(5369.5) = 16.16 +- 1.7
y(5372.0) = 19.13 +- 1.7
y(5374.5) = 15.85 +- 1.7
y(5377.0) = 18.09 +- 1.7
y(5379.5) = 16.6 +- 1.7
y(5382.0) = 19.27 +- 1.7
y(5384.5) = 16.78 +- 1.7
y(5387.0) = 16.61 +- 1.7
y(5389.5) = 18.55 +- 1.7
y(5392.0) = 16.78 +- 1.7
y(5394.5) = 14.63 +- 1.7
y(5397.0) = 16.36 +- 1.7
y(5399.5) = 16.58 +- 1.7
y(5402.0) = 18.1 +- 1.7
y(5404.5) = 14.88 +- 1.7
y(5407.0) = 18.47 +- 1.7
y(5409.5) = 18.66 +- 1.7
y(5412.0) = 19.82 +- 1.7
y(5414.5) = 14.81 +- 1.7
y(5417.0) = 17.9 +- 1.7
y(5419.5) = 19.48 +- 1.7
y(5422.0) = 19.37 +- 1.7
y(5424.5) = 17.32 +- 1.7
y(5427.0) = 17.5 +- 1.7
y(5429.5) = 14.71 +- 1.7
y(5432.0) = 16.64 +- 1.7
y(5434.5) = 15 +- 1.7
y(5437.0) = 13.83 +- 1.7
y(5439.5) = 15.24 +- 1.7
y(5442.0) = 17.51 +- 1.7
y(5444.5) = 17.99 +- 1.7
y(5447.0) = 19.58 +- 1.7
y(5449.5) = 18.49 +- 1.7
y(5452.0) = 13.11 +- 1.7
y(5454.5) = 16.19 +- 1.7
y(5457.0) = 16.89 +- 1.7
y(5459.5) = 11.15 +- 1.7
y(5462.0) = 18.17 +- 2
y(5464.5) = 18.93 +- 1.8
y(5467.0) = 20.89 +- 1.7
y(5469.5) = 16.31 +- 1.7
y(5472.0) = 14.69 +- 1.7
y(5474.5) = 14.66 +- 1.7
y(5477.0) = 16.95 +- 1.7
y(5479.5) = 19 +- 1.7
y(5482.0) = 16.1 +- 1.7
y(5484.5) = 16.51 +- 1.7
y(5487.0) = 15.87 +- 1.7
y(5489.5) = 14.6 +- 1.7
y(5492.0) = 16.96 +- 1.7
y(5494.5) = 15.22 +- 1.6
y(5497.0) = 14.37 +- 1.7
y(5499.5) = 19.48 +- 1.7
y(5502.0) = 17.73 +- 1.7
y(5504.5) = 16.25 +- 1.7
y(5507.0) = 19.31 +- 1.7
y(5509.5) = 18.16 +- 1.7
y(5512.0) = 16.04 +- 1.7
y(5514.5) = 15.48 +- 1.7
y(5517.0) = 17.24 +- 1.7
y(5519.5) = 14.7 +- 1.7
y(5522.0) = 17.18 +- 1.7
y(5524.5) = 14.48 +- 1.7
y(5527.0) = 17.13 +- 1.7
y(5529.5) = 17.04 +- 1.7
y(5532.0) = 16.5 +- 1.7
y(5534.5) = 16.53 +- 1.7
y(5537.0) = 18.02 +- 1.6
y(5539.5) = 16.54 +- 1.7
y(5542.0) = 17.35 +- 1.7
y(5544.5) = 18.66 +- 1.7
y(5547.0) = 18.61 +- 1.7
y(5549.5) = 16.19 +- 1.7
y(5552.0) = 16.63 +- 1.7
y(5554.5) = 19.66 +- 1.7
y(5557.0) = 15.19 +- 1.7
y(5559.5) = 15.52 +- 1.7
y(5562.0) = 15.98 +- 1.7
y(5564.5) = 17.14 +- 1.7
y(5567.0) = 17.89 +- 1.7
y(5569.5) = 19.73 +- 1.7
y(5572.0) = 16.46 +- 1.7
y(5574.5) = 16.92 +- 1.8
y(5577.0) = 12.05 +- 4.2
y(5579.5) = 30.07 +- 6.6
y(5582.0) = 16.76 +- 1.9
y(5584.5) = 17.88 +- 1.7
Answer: 5067.0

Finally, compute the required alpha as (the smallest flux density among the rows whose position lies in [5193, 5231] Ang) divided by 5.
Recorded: 2.78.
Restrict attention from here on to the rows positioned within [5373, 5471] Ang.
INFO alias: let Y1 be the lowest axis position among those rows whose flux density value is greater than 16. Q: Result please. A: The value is 5377.0 Ang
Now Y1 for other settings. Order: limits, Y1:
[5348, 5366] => 5349.5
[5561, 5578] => 5564.5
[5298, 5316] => 5299.5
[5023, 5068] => 5024.5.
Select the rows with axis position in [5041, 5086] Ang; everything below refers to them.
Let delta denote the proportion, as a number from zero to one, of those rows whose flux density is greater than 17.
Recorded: 1.00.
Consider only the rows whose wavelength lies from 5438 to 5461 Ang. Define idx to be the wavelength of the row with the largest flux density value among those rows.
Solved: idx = 5447.0 Ang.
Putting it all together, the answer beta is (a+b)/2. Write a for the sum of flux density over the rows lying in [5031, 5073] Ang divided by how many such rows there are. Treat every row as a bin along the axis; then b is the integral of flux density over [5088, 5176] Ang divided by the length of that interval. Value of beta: 26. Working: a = 19.7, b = 32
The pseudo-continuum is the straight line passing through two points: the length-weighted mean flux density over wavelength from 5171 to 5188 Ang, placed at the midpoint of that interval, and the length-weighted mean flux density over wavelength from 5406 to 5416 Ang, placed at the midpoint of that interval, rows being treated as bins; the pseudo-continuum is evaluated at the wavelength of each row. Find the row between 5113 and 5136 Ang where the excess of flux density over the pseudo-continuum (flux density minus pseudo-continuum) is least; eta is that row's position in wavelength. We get 5119.5 Ang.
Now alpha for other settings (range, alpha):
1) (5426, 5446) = 2.77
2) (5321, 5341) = 3.13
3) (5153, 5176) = 2.96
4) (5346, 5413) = 2.93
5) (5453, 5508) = 2.23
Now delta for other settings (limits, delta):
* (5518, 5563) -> 0.44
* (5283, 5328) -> 0.78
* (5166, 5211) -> 0.61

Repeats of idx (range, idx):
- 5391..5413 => 5412.0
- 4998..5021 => 5002.0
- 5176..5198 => 5177.0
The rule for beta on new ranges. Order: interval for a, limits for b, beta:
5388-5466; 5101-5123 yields 47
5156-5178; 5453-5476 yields 17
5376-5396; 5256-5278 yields 139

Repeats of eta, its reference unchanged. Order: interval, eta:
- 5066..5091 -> 5089.5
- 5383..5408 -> 5394.5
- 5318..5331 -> 5322.0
